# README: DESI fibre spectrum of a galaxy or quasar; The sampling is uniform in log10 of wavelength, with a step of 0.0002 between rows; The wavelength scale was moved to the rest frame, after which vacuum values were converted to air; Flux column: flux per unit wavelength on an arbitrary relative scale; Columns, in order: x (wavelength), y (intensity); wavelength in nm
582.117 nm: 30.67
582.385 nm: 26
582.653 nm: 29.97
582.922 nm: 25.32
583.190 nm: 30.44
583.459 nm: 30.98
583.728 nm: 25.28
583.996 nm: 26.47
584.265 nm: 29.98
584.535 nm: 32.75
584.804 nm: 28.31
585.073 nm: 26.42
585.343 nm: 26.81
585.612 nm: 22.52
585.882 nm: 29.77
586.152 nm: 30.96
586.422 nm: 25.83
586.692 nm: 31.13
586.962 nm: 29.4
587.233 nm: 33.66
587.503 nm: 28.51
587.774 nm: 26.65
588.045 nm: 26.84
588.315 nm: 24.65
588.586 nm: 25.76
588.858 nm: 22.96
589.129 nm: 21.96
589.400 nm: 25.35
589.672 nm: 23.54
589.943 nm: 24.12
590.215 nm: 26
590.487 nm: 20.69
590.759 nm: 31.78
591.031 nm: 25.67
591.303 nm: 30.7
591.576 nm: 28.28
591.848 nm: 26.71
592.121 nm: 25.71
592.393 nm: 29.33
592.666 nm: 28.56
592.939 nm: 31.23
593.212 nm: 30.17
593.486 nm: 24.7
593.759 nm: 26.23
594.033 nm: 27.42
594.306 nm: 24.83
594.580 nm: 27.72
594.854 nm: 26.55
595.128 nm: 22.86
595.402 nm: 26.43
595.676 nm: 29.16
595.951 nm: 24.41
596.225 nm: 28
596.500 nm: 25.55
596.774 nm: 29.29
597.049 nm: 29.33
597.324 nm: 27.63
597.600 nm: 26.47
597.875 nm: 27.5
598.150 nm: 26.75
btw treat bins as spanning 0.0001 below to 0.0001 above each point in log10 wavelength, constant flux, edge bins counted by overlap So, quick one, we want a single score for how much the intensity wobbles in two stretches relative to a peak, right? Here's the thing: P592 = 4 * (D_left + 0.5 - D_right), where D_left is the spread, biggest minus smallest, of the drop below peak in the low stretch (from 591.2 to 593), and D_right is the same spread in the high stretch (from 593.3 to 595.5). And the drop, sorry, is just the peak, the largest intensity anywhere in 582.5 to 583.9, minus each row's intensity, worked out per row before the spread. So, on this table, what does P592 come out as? 5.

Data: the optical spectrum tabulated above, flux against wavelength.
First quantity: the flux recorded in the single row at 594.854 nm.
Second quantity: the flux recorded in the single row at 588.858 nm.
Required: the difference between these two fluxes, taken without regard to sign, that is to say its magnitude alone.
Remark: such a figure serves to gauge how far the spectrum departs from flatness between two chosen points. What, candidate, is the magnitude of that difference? 4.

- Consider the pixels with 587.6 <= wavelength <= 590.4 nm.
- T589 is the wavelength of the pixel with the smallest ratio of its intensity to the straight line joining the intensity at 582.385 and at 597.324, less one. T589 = 589.129 nm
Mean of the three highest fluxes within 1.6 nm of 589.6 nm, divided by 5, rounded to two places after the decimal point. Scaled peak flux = 5.64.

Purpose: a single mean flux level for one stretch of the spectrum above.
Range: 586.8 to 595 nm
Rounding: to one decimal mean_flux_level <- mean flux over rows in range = 26.9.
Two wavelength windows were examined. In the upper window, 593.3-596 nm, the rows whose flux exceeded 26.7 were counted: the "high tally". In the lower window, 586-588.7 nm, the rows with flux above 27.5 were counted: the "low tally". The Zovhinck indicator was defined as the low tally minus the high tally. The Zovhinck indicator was 2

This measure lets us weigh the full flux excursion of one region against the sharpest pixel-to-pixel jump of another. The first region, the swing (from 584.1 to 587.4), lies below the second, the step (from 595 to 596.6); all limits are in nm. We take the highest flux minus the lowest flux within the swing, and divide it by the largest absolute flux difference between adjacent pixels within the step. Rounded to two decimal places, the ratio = 2.35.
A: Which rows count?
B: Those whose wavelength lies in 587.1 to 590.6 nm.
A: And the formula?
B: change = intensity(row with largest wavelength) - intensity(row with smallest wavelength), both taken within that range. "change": -13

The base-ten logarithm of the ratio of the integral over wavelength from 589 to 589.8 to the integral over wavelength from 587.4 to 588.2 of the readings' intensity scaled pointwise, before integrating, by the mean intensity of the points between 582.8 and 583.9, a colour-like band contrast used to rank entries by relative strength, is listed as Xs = -0.06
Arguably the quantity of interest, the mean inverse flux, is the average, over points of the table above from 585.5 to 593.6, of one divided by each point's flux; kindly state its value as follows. 0.0374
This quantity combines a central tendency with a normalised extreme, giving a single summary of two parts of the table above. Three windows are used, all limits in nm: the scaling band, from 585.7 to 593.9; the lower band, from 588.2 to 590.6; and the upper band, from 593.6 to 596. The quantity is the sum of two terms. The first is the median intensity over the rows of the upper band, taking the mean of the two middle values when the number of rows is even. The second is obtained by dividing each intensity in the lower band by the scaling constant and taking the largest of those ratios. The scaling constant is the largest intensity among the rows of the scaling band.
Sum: 27.2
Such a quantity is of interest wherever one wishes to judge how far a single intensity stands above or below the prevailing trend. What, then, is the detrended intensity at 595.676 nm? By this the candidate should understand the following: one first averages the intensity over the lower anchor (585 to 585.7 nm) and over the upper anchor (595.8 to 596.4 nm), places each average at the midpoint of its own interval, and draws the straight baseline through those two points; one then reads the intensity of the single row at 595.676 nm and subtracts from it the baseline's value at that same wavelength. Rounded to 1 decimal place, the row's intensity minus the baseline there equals 3.0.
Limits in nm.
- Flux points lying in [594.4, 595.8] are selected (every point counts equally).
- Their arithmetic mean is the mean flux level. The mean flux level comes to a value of 26.5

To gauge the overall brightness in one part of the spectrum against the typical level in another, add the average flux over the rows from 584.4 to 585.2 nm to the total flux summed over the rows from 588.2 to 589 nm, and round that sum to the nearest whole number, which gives 103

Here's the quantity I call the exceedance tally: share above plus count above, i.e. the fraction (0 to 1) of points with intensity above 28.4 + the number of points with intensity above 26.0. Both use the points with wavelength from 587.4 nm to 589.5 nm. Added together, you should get 3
